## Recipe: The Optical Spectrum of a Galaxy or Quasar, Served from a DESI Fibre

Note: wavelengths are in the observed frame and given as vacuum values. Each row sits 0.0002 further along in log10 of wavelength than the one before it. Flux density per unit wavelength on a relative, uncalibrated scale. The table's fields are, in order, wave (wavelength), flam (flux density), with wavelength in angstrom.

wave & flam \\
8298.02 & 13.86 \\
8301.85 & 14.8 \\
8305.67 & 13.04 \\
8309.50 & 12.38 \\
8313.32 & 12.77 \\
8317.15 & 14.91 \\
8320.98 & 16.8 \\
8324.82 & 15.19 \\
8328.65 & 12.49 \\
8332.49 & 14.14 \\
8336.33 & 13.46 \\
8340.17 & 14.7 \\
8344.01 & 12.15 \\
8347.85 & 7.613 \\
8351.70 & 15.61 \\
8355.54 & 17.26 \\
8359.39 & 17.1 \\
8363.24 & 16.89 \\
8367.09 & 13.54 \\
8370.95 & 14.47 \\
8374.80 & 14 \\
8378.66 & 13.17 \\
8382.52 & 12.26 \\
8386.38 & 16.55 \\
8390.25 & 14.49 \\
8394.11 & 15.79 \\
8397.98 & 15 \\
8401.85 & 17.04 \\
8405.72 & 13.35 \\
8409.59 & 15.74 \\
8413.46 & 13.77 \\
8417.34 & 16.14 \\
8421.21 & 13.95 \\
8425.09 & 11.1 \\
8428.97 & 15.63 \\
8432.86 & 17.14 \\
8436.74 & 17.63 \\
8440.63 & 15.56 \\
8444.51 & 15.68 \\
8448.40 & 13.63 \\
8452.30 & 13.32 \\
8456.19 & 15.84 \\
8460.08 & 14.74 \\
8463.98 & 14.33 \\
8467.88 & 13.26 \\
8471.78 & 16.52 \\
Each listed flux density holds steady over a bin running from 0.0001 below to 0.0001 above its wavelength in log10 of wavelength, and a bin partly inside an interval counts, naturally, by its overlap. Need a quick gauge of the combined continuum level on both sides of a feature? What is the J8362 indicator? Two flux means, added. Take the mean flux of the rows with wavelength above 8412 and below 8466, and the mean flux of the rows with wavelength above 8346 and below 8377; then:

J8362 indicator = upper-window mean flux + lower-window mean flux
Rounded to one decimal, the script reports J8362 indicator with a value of 29.5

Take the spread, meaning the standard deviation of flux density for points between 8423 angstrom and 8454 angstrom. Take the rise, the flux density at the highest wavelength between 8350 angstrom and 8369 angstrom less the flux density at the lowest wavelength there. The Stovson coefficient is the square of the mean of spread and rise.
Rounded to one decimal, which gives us 0.0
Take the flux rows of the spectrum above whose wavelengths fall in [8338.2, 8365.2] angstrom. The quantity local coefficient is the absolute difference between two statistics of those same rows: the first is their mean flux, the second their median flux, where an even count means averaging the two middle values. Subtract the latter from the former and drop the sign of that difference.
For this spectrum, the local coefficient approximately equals 1.1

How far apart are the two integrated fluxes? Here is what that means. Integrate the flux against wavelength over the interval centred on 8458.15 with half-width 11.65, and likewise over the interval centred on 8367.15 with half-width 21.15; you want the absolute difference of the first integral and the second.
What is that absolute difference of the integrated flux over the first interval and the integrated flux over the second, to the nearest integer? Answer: 279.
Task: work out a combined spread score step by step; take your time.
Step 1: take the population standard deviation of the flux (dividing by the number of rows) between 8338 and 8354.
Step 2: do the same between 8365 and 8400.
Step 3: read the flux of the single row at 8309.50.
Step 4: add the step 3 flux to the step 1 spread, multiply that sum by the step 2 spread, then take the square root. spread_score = 4.4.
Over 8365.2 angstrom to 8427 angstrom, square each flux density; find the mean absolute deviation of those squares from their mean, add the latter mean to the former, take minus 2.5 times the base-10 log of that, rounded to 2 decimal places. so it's -5.98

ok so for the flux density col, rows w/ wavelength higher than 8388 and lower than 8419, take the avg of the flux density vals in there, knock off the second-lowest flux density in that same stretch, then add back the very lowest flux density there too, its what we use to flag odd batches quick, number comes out 14.7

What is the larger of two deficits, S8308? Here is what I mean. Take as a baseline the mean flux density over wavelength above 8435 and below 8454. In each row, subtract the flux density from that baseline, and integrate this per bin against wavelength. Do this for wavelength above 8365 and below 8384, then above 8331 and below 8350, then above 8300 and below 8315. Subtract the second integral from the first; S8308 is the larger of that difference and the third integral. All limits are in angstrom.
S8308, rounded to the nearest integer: 29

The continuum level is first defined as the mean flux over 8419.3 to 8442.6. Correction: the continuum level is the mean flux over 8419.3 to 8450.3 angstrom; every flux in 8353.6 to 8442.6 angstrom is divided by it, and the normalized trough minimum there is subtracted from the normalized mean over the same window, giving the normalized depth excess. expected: 0.3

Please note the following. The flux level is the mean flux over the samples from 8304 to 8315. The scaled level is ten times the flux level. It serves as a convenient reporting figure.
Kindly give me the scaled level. 127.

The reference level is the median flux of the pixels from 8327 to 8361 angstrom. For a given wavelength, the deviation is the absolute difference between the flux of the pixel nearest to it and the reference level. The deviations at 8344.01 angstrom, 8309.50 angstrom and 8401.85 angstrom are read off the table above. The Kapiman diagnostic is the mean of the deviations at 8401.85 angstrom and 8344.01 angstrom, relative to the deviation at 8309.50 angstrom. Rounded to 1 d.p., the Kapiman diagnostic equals 1.4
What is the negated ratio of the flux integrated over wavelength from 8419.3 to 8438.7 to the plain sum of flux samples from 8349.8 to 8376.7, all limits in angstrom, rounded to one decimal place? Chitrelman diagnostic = -2.7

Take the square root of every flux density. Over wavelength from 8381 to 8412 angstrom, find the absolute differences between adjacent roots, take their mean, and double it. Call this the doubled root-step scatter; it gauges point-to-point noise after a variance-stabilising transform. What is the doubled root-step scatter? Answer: 0.611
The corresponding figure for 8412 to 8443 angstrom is 0.604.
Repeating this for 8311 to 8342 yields 0.449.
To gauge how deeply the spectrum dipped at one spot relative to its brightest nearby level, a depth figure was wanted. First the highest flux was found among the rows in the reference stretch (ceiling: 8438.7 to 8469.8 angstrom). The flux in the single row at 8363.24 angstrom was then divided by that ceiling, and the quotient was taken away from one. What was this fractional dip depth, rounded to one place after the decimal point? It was -0.1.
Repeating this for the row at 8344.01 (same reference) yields 0.2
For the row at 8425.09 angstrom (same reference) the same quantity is 0.3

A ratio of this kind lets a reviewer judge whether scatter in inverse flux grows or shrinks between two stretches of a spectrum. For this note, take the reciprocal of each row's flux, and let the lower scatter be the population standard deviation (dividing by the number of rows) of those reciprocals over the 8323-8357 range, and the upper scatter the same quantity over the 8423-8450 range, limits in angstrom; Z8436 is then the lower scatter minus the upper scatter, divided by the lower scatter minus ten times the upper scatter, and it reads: -0.12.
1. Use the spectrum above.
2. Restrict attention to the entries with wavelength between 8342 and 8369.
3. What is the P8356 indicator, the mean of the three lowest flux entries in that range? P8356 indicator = 11.1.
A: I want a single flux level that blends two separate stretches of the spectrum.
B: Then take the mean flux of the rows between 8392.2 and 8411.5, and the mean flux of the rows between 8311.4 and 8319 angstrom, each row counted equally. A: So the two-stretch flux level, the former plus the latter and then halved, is 14.6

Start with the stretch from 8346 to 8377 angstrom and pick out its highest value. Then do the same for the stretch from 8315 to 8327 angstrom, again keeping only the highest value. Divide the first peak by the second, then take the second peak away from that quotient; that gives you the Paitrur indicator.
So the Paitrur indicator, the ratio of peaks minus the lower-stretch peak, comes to -15.8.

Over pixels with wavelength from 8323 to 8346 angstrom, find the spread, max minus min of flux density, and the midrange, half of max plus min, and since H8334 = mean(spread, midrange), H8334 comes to 8.4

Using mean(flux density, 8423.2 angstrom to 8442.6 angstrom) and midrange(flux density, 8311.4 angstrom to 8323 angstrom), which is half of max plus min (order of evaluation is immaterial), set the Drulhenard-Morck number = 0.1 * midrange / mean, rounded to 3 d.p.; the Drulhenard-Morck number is 0.096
